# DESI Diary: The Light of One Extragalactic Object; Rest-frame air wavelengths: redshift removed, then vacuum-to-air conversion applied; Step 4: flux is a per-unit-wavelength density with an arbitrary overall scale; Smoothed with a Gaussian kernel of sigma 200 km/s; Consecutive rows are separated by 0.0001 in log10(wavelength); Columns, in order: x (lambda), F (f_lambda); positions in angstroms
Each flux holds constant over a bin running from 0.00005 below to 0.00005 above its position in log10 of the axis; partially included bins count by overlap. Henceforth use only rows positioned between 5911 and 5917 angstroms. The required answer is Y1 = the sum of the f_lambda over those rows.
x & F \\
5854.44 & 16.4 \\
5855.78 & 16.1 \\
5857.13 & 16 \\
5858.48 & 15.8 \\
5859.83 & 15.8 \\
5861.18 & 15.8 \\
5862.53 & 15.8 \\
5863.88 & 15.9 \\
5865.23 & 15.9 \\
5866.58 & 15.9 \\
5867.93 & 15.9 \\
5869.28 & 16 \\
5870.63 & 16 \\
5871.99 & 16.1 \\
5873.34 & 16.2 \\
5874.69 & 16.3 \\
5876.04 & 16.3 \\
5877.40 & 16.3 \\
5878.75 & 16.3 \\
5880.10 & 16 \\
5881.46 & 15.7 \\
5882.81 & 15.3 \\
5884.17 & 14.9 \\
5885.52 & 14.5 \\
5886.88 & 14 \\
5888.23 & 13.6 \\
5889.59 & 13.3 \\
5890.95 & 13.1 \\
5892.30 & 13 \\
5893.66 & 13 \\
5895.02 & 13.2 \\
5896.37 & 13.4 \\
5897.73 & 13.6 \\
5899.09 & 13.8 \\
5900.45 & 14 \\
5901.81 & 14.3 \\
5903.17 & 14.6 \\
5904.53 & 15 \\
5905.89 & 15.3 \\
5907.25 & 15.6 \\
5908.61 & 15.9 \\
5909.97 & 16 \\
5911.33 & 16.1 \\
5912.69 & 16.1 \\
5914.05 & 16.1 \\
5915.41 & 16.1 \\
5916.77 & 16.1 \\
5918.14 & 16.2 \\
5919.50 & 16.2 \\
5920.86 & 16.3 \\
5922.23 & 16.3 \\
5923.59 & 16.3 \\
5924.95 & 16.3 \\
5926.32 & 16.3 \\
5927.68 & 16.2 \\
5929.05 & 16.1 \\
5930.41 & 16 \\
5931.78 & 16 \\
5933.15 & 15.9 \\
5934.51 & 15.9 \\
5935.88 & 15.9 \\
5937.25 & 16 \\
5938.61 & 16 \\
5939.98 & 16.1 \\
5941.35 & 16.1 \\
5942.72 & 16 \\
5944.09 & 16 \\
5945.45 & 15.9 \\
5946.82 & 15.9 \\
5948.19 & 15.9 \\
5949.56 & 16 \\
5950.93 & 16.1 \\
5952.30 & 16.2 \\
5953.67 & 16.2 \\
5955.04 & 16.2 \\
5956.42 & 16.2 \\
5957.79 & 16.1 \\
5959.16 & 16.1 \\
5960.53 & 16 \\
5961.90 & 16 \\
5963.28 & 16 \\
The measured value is 80.5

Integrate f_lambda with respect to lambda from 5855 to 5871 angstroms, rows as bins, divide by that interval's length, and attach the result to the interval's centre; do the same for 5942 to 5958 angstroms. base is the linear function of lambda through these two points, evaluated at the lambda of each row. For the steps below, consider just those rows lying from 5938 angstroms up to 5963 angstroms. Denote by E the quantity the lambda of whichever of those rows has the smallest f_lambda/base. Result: 5948.19 angstroms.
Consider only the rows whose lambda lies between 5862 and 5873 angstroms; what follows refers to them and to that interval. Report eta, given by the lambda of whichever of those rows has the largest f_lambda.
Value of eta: 5871.99 angstroms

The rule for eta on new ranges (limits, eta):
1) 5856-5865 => 5857.13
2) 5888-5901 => 5900.45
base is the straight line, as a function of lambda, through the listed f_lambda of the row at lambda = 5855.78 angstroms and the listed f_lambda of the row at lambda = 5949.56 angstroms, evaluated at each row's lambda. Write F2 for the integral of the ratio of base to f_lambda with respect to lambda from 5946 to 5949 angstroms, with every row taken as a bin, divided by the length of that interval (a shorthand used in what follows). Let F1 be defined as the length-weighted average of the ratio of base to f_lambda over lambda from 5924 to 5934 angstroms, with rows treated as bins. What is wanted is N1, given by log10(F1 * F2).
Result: 0.00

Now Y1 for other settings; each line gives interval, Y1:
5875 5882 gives 80.6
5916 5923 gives 81.1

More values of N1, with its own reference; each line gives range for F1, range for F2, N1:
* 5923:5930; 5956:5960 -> -0.01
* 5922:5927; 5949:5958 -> -0.01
